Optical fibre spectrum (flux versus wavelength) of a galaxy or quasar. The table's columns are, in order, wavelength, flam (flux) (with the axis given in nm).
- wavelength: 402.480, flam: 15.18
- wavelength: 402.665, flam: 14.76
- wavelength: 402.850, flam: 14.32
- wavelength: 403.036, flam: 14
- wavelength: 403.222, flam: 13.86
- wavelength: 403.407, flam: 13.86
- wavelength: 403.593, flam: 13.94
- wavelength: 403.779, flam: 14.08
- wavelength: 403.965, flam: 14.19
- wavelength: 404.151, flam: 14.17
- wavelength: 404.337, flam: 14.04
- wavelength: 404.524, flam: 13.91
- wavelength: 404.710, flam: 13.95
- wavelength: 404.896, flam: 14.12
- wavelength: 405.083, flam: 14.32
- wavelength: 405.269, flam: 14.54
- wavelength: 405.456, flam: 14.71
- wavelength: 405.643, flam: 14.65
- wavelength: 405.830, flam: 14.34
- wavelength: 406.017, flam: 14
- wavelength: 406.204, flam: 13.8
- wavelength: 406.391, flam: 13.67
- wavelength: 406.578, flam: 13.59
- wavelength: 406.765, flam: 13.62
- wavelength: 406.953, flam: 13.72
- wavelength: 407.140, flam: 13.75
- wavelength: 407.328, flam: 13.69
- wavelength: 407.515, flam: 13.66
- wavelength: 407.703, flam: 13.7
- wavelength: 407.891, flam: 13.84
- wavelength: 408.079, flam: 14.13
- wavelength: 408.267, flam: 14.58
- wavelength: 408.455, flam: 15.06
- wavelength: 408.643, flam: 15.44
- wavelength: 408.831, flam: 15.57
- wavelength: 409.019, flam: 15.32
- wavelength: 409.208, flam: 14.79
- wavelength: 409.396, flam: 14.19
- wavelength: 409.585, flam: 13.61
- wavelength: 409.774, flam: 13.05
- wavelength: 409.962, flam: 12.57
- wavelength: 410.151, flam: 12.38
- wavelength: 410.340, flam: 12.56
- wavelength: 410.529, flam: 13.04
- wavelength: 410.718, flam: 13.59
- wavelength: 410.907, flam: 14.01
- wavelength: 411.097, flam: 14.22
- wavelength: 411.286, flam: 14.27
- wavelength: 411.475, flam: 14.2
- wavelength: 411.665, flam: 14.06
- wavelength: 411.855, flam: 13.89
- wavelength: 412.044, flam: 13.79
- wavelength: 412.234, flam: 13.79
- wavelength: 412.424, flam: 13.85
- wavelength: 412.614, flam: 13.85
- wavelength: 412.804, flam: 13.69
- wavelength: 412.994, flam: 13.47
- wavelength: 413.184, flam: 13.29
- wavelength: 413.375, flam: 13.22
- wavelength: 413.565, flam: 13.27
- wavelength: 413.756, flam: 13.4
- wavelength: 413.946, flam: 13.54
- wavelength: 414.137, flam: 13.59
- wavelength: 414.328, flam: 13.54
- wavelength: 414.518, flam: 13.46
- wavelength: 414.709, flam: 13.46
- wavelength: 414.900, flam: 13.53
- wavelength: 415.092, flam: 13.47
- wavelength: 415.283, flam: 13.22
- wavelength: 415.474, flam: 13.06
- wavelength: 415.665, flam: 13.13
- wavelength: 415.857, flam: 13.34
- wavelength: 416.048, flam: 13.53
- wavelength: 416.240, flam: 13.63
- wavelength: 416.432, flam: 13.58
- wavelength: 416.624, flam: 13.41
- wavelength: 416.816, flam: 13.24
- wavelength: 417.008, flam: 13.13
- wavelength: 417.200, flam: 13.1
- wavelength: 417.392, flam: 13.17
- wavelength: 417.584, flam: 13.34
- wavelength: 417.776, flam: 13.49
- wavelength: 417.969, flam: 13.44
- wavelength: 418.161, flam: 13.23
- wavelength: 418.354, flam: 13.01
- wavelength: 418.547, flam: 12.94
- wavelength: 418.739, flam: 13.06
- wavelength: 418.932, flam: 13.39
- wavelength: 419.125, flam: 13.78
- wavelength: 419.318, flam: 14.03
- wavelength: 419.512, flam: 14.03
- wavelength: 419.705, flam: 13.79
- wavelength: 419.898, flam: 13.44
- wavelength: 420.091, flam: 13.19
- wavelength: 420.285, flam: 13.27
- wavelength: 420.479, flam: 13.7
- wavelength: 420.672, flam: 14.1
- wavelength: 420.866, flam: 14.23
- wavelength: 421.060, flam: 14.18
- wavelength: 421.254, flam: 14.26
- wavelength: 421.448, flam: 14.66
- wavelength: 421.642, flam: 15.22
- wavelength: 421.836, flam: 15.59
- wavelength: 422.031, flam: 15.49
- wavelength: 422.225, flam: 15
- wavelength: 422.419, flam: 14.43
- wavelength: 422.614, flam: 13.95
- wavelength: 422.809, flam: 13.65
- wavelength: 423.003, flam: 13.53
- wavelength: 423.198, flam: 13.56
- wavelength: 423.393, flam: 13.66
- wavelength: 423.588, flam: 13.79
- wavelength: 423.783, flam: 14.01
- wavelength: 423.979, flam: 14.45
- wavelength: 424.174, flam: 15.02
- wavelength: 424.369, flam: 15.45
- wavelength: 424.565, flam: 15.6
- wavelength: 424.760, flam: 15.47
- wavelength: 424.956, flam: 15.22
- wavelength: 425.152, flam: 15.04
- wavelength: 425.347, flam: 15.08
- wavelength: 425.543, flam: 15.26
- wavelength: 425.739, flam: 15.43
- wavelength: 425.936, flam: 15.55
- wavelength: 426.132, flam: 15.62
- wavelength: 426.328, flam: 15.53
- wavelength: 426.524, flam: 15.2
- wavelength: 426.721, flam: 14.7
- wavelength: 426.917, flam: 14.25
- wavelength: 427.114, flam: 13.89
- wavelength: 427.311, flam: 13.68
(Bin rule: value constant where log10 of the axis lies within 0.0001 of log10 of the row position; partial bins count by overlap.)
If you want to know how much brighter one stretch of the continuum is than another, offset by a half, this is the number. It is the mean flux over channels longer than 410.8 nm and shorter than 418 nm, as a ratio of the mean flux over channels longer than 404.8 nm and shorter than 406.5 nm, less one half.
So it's 0.45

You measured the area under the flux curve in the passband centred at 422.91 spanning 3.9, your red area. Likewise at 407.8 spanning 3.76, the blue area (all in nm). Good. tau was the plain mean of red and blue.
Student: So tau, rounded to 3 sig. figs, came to 55.0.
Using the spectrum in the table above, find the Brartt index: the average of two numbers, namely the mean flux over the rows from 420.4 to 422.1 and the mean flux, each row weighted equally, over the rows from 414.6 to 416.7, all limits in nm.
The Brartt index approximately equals 14.0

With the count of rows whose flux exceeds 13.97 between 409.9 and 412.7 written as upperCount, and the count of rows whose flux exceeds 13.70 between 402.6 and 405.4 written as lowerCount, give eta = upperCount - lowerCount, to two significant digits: -10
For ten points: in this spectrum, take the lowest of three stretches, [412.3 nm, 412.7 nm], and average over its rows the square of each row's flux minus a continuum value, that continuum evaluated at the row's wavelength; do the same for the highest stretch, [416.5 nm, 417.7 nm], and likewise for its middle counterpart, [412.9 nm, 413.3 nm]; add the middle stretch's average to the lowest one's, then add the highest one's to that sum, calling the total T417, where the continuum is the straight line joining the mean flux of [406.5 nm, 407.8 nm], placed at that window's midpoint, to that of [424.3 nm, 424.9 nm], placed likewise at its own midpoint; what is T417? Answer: 3.2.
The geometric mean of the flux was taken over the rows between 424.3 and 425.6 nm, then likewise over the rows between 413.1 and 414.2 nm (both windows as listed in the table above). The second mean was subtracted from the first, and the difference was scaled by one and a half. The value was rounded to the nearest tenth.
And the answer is 2.9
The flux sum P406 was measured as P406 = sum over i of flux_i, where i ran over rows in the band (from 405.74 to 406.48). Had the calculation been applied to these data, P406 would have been 55.8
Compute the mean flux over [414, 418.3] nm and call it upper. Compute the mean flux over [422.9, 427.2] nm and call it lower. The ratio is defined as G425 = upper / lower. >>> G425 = 0.90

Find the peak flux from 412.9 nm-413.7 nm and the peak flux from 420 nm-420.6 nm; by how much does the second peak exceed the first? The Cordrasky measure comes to 0.2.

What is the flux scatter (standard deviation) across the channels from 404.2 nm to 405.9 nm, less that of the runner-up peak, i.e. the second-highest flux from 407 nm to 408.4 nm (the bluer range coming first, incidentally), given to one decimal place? -13.8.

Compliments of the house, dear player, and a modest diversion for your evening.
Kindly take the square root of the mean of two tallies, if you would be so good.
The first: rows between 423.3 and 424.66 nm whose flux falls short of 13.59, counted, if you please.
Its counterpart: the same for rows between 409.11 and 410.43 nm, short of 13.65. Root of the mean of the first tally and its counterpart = 1.6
